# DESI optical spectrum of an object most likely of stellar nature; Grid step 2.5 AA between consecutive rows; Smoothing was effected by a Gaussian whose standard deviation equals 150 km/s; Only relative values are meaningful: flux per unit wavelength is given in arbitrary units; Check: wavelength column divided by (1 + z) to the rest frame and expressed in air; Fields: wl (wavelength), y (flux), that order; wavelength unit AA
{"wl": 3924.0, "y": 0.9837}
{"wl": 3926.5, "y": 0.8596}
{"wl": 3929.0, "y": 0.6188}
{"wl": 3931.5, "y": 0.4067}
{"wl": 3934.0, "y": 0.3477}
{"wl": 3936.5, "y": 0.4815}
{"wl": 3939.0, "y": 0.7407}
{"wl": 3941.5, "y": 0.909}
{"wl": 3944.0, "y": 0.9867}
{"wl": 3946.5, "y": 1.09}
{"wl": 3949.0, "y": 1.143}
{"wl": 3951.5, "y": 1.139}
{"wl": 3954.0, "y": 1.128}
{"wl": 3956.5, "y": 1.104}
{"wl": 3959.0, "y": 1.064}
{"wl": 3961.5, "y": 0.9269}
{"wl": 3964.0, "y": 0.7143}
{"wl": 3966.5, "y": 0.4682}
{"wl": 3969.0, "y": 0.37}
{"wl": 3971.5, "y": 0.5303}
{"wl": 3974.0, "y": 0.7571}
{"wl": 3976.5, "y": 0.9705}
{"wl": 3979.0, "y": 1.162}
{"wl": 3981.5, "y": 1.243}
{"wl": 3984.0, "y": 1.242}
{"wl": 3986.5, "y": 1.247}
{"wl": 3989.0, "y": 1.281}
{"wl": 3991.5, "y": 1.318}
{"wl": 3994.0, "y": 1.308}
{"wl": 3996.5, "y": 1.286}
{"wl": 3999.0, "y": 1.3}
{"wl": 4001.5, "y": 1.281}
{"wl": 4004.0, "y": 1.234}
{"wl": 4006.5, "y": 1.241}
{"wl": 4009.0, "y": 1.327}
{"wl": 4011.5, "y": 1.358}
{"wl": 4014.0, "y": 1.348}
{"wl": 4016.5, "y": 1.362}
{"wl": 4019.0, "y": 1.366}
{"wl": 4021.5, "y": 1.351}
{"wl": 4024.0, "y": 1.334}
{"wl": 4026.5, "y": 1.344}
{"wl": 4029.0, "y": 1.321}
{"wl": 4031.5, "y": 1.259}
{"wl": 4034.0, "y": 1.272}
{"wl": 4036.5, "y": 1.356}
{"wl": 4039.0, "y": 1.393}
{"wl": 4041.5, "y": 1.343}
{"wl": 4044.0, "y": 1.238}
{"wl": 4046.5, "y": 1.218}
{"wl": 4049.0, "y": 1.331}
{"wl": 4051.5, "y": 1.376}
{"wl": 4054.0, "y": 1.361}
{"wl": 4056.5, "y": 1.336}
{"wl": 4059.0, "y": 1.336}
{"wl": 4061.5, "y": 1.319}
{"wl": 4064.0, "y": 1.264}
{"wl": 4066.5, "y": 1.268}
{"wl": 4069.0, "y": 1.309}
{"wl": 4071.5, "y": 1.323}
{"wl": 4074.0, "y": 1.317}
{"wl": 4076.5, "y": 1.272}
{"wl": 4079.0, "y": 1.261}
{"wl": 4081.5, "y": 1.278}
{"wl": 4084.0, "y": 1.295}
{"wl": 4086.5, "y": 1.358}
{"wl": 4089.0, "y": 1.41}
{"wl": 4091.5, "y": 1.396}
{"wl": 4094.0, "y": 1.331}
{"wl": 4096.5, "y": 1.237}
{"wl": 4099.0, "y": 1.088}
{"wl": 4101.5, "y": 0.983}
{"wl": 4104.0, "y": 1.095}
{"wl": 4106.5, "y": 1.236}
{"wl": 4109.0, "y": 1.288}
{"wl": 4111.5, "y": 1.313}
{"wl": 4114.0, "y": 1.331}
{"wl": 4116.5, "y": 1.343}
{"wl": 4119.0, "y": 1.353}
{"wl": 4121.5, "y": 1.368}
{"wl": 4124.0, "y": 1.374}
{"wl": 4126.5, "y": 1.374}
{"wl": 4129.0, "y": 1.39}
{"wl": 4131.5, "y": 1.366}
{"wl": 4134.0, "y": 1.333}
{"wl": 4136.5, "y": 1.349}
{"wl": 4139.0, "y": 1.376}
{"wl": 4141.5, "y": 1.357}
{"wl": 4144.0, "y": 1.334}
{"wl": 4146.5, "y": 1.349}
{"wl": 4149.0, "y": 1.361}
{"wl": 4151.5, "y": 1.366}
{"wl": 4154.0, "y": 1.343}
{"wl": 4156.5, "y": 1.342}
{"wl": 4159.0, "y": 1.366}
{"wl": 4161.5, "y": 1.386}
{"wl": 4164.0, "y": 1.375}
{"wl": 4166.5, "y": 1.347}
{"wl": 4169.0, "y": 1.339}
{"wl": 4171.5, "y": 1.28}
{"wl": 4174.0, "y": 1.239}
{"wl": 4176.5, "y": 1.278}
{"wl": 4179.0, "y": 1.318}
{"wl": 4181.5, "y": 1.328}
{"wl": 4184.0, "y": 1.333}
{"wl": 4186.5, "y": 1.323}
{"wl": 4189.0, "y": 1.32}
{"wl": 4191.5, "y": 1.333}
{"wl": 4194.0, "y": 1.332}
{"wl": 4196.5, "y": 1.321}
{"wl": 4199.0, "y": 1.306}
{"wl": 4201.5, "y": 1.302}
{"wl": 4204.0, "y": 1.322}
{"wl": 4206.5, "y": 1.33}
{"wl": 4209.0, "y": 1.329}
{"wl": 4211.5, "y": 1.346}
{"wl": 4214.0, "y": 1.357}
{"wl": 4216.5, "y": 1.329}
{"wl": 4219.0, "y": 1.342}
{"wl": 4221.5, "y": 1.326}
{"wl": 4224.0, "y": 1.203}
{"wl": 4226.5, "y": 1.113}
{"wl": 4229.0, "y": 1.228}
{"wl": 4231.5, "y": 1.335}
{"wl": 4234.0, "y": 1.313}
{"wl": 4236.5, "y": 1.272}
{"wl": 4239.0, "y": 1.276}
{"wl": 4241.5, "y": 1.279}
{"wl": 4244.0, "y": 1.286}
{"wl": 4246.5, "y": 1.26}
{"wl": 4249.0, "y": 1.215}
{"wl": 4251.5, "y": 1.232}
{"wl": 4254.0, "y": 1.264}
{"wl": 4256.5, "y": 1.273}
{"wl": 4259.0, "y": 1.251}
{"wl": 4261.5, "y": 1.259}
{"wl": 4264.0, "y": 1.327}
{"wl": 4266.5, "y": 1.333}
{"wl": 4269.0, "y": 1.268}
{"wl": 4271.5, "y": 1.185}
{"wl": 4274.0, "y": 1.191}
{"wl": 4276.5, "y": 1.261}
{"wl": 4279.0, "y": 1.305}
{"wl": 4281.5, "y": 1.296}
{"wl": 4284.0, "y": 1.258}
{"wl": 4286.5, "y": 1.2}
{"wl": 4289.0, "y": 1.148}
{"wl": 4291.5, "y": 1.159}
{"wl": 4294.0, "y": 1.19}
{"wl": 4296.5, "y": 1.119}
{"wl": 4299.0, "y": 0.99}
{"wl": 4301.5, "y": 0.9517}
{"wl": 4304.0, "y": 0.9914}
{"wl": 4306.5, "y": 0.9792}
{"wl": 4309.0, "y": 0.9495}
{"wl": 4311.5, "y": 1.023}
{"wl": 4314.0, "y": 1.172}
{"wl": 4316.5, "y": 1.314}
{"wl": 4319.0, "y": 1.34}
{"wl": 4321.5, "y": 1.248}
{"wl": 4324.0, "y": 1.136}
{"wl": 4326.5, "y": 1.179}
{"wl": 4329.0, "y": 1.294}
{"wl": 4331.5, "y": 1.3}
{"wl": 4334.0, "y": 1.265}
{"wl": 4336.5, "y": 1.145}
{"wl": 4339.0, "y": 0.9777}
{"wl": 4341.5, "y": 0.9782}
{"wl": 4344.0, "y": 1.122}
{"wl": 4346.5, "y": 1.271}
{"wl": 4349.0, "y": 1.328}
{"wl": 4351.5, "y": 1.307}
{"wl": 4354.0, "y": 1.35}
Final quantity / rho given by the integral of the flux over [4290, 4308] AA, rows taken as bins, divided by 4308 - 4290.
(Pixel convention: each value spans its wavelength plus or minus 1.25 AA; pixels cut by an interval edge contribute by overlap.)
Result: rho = 1.05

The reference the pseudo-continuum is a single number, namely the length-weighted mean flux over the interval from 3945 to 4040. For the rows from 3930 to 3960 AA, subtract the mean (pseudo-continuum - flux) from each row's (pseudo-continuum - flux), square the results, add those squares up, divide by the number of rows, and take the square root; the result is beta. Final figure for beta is 0.292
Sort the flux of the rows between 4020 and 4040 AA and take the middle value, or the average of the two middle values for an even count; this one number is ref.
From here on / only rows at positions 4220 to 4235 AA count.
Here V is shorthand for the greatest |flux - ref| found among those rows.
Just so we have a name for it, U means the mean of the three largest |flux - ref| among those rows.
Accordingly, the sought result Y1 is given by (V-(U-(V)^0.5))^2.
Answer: 0.30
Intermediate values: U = 0.16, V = 0.23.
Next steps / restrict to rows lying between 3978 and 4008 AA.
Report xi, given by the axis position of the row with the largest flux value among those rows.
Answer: 3991.5 AA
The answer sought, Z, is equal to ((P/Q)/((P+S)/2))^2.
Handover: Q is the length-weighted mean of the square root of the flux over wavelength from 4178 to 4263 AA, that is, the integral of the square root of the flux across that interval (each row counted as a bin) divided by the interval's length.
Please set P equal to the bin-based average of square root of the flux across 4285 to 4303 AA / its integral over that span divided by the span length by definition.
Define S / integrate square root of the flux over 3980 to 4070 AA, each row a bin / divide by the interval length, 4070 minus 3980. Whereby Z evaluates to 0.71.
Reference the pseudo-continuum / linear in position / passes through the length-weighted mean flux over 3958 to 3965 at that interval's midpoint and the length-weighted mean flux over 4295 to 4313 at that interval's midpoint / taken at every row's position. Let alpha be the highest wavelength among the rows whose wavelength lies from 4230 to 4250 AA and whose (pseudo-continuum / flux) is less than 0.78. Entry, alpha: 4244.0 AA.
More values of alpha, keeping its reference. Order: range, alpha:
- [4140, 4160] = 4159.0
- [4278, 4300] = 4281.5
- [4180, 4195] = 4194.0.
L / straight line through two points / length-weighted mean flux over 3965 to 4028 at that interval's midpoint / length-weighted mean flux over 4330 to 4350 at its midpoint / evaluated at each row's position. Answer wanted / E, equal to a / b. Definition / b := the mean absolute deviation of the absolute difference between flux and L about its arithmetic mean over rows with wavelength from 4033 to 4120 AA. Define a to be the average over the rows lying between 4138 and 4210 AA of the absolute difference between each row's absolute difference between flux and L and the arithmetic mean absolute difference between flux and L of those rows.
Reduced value 0.5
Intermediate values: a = 0.023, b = 0.043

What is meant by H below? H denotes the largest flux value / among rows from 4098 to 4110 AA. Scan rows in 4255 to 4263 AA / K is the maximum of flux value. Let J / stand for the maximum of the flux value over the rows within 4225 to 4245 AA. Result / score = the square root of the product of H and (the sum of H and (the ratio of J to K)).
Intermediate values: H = 1.288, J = 1.335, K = 1.273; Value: 1.73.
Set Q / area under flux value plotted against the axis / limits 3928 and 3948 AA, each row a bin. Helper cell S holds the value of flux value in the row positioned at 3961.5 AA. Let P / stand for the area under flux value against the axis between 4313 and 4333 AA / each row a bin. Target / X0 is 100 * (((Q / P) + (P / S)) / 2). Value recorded 1376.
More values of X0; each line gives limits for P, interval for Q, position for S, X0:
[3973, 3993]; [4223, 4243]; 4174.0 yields 990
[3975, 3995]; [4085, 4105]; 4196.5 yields 970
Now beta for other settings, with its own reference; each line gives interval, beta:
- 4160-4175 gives 0.052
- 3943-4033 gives 0.261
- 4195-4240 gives 0.059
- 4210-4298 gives 0.065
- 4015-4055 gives 0.050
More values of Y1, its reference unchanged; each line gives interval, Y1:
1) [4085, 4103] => 0.51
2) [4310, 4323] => 0.47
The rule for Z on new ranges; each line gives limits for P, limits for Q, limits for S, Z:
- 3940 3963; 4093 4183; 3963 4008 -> 0.77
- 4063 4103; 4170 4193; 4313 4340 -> 0.78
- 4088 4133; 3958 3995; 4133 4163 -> 1.04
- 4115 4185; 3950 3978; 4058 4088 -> 1.25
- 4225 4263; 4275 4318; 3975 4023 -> 0.88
